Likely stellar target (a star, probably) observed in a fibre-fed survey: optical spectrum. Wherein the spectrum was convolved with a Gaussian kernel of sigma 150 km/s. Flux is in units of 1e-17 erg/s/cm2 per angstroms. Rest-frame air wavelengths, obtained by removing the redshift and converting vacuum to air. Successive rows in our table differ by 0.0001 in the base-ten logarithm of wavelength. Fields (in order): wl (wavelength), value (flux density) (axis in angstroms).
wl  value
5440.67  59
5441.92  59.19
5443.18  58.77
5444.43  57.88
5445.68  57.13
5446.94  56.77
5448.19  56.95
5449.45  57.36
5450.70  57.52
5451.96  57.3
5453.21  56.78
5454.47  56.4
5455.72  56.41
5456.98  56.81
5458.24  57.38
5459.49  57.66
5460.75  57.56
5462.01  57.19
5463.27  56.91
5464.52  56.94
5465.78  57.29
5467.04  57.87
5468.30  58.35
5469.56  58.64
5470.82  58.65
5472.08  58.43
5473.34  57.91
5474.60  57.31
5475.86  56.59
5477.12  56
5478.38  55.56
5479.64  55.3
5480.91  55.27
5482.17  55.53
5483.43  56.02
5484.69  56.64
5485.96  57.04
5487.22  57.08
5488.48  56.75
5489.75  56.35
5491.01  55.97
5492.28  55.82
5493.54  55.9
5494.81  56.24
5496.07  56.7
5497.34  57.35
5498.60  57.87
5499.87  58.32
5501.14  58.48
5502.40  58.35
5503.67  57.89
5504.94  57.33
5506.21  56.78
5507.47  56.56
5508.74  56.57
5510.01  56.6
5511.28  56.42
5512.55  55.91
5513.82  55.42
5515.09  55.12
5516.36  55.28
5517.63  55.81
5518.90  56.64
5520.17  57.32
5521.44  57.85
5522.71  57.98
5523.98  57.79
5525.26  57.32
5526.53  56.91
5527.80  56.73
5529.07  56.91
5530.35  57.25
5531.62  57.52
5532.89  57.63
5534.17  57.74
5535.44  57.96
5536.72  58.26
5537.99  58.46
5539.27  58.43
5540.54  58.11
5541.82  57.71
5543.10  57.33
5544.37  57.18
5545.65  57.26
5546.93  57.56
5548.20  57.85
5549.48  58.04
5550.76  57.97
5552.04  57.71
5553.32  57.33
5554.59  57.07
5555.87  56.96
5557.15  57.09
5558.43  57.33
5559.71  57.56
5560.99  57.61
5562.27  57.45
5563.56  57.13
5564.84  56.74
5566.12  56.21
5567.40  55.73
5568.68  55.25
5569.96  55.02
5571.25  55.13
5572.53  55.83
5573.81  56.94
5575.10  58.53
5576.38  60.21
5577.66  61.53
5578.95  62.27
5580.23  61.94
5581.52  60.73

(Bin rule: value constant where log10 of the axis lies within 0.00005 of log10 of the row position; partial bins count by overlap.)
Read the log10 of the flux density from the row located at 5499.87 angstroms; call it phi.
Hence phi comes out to 1.77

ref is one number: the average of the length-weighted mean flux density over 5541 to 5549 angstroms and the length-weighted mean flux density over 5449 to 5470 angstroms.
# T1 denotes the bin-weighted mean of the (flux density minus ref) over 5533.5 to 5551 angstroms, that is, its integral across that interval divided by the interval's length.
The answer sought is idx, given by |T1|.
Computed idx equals 0.44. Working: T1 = 0.4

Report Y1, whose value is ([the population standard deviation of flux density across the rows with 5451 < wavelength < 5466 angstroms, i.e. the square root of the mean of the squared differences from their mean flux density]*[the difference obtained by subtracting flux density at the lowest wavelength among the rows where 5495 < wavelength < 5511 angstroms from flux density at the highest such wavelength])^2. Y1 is 0.0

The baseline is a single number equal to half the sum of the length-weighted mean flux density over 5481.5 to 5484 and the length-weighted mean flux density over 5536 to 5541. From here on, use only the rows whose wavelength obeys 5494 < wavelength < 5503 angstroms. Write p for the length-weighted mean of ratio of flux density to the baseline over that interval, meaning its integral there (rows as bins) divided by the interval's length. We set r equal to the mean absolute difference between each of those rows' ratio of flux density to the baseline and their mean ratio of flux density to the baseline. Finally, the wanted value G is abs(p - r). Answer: 1.00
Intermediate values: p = 1.01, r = 0.013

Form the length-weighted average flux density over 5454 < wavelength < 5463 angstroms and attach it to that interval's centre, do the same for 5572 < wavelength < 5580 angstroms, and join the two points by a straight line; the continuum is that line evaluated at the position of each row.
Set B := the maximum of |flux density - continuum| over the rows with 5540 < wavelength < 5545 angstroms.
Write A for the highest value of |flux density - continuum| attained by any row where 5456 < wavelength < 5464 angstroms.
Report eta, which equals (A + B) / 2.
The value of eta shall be 1.10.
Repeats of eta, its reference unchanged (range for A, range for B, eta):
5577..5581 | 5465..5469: 1.93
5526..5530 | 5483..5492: 1.74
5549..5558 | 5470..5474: 1.71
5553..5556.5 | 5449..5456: 1.35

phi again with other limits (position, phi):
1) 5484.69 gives 1.75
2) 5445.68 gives 1.76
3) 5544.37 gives 1.76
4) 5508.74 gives 1.75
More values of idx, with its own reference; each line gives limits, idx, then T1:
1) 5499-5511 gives 0.01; 0.0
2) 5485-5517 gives 0.68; -0.7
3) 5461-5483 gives 0.36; -0.4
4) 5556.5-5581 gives 0.27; 0.3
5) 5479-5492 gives 1.22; -1.2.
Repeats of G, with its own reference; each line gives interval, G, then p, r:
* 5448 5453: 1.00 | 1.00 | 0.003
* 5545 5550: 1.01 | 1.01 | 0.005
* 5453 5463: 0.99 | 1.00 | 0.007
